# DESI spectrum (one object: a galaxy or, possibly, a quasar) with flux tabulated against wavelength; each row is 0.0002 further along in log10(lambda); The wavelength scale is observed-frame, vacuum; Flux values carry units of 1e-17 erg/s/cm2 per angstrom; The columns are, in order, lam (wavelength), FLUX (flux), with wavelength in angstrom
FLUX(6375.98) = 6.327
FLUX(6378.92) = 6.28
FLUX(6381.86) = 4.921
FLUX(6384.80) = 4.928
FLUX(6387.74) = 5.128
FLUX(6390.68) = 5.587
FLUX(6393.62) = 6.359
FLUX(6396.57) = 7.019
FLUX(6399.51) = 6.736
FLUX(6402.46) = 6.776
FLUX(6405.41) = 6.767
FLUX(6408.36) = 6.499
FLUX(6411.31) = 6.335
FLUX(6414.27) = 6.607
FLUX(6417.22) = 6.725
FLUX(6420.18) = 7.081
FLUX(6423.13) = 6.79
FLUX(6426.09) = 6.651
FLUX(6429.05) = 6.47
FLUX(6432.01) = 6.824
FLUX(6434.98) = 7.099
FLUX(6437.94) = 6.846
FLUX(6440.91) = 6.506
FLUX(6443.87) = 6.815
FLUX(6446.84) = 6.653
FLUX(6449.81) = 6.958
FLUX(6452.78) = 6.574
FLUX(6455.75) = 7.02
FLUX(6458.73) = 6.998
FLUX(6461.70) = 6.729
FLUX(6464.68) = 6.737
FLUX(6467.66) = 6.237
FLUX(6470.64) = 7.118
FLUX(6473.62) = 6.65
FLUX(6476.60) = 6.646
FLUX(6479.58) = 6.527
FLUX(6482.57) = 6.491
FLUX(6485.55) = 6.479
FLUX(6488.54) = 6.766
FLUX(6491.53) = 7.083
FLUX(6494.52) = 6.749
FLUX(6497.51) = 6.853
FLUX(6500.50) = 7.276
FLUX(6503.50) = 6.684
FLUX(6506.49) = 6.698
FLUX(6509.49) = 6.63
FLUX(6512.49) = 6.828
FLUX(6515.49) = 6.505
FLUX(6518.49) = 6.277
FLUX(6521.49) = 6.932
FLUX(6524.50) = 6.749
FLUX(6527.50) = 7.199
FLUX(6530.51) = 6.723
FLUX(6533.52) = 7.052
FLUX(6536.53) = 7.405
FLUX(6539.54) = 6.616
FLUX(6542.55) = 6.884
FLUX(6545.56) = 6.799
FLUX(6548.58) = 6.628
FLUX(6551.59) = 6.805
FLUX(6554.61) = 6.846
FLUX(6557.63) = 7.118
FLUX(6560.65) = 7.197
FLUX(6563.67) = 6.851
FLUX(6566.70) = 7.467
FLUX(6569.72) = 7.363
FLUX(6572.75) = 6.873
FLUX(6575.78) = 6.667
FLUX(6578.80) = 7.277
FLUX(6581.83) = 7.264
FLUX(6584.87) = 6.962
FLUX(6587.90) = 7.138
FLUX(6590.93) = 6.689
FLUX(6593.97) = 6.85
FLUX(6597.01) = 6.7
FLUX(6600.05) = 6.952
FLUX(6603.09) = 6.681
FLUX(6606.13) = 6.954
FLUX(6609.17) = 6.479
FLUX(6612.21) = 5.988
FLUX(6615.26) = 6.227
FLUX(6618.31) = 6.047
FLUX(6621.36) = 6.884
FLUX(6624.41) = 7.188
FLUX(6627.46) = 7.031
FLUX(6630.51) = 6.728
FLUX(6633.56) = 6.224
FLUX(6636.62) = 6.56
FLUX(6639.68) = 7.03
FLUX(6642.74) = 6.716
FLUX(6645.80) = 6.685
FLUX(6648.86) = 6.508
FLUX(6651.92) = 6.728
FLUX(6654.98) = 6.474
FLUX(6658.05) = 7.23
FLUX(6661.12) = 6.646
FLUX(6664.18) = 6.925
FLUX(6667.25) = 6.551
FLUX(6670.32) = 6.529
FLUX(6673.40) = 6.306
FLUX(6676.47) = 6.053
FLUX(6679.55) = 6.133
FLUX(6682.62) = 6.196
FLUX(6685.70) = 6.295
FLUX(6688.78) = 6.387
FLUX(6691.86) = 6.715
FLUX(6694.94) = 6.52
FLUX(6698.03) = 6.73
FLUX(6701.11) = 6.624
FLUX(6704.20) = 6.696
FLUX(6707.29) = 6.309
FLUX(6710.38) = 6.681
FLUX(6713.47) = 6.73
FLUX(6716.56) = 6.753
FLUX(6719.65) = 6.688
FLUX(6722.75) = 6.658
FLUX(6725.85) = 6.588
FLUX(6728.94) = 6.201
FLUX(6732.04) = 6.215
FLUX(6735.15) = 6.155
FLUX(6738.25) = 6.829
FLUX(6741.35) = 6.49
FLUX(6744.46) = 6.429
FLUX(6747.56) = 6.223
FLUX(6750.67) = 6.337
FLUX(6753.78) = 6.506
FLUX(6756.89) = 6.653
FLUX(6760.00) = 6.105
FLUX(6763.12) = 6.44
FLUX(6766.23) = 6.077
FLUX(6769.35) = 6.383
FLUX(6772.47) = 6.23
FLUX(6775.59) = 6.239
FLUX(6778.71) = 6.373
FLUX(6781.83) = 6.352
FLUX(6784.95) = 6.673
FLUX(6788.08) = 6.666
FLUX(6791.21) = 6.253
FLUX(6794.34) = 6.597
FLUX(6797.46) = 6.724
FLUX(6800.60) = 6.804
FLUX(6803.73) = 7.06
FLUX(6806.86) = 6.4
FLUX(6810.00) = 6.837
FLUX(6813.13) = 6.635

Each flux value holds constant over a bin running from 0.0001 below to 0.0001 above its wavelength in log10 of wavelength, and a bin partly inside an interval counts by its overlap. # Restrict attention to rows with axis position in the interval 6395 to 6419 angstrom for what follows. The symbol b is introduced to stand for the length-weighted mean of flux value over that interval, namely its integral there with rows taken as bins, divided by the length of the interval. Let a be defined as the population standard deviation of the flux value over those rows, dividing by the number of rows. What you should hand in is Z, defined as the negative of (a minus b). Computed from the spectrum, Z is 6.49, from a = 0.19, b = 6.7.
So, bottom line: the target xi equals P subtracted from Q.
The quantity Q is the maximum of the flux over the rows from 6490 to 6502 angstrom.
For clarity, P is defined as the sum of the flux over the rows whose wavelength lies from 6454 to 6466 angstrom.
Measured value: -20.2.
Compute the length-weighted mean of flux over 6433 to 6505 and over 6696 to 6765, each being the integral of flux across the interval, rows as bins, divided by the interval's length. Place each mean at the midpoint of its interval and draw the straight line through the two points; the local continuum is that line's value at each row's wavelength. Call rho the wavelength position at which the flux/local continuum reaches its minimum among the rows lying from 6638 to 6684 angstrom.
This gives 6676.47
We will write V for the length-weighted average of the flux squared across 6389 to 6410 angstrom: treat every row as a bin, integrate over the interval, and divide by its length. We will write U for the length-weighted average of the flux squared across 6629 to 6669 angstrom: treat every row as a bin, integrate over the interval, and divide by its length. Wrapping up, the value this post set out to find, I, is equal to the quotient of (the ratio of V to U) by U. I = 0.0212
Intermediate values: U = 44.8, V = 42.7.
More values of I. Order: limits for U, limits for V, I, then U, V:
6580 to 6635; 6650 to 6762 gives 0.0206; 45.4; 42.4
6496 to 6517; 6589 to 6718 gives 0.0206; 46.0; 43.7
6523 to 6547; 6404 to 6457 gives 0.0196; 48.1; 45.4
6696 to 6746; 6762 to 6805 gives 0.0229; 42.9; 42.2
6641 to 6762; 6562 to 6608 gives 0.0269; 42.5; 48.7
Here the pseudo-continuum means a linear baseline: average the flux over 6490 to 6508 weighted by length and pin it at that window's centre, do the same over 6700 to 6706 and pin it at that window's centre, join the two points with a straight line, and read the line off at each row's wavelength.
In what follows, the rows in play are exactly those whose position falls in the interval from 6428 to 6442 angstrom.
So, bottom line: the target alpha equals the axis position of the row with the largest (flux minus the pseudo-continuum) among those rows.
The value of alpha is 6434.98 angstrom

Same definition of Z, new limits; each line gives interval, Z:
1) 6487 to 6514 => 6.64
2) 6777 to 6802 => 6.36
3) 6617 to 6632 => 6.39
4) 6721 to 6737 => 6.16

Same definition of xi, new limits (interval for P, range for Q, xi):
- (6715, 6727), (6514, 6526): -19.8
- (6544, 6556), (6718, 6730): -20.4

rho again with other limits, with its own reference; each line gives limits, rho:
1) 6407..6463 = 6411.31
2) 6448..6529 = 6467.66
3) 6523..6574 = 6539.54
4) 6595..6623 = 6612.21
